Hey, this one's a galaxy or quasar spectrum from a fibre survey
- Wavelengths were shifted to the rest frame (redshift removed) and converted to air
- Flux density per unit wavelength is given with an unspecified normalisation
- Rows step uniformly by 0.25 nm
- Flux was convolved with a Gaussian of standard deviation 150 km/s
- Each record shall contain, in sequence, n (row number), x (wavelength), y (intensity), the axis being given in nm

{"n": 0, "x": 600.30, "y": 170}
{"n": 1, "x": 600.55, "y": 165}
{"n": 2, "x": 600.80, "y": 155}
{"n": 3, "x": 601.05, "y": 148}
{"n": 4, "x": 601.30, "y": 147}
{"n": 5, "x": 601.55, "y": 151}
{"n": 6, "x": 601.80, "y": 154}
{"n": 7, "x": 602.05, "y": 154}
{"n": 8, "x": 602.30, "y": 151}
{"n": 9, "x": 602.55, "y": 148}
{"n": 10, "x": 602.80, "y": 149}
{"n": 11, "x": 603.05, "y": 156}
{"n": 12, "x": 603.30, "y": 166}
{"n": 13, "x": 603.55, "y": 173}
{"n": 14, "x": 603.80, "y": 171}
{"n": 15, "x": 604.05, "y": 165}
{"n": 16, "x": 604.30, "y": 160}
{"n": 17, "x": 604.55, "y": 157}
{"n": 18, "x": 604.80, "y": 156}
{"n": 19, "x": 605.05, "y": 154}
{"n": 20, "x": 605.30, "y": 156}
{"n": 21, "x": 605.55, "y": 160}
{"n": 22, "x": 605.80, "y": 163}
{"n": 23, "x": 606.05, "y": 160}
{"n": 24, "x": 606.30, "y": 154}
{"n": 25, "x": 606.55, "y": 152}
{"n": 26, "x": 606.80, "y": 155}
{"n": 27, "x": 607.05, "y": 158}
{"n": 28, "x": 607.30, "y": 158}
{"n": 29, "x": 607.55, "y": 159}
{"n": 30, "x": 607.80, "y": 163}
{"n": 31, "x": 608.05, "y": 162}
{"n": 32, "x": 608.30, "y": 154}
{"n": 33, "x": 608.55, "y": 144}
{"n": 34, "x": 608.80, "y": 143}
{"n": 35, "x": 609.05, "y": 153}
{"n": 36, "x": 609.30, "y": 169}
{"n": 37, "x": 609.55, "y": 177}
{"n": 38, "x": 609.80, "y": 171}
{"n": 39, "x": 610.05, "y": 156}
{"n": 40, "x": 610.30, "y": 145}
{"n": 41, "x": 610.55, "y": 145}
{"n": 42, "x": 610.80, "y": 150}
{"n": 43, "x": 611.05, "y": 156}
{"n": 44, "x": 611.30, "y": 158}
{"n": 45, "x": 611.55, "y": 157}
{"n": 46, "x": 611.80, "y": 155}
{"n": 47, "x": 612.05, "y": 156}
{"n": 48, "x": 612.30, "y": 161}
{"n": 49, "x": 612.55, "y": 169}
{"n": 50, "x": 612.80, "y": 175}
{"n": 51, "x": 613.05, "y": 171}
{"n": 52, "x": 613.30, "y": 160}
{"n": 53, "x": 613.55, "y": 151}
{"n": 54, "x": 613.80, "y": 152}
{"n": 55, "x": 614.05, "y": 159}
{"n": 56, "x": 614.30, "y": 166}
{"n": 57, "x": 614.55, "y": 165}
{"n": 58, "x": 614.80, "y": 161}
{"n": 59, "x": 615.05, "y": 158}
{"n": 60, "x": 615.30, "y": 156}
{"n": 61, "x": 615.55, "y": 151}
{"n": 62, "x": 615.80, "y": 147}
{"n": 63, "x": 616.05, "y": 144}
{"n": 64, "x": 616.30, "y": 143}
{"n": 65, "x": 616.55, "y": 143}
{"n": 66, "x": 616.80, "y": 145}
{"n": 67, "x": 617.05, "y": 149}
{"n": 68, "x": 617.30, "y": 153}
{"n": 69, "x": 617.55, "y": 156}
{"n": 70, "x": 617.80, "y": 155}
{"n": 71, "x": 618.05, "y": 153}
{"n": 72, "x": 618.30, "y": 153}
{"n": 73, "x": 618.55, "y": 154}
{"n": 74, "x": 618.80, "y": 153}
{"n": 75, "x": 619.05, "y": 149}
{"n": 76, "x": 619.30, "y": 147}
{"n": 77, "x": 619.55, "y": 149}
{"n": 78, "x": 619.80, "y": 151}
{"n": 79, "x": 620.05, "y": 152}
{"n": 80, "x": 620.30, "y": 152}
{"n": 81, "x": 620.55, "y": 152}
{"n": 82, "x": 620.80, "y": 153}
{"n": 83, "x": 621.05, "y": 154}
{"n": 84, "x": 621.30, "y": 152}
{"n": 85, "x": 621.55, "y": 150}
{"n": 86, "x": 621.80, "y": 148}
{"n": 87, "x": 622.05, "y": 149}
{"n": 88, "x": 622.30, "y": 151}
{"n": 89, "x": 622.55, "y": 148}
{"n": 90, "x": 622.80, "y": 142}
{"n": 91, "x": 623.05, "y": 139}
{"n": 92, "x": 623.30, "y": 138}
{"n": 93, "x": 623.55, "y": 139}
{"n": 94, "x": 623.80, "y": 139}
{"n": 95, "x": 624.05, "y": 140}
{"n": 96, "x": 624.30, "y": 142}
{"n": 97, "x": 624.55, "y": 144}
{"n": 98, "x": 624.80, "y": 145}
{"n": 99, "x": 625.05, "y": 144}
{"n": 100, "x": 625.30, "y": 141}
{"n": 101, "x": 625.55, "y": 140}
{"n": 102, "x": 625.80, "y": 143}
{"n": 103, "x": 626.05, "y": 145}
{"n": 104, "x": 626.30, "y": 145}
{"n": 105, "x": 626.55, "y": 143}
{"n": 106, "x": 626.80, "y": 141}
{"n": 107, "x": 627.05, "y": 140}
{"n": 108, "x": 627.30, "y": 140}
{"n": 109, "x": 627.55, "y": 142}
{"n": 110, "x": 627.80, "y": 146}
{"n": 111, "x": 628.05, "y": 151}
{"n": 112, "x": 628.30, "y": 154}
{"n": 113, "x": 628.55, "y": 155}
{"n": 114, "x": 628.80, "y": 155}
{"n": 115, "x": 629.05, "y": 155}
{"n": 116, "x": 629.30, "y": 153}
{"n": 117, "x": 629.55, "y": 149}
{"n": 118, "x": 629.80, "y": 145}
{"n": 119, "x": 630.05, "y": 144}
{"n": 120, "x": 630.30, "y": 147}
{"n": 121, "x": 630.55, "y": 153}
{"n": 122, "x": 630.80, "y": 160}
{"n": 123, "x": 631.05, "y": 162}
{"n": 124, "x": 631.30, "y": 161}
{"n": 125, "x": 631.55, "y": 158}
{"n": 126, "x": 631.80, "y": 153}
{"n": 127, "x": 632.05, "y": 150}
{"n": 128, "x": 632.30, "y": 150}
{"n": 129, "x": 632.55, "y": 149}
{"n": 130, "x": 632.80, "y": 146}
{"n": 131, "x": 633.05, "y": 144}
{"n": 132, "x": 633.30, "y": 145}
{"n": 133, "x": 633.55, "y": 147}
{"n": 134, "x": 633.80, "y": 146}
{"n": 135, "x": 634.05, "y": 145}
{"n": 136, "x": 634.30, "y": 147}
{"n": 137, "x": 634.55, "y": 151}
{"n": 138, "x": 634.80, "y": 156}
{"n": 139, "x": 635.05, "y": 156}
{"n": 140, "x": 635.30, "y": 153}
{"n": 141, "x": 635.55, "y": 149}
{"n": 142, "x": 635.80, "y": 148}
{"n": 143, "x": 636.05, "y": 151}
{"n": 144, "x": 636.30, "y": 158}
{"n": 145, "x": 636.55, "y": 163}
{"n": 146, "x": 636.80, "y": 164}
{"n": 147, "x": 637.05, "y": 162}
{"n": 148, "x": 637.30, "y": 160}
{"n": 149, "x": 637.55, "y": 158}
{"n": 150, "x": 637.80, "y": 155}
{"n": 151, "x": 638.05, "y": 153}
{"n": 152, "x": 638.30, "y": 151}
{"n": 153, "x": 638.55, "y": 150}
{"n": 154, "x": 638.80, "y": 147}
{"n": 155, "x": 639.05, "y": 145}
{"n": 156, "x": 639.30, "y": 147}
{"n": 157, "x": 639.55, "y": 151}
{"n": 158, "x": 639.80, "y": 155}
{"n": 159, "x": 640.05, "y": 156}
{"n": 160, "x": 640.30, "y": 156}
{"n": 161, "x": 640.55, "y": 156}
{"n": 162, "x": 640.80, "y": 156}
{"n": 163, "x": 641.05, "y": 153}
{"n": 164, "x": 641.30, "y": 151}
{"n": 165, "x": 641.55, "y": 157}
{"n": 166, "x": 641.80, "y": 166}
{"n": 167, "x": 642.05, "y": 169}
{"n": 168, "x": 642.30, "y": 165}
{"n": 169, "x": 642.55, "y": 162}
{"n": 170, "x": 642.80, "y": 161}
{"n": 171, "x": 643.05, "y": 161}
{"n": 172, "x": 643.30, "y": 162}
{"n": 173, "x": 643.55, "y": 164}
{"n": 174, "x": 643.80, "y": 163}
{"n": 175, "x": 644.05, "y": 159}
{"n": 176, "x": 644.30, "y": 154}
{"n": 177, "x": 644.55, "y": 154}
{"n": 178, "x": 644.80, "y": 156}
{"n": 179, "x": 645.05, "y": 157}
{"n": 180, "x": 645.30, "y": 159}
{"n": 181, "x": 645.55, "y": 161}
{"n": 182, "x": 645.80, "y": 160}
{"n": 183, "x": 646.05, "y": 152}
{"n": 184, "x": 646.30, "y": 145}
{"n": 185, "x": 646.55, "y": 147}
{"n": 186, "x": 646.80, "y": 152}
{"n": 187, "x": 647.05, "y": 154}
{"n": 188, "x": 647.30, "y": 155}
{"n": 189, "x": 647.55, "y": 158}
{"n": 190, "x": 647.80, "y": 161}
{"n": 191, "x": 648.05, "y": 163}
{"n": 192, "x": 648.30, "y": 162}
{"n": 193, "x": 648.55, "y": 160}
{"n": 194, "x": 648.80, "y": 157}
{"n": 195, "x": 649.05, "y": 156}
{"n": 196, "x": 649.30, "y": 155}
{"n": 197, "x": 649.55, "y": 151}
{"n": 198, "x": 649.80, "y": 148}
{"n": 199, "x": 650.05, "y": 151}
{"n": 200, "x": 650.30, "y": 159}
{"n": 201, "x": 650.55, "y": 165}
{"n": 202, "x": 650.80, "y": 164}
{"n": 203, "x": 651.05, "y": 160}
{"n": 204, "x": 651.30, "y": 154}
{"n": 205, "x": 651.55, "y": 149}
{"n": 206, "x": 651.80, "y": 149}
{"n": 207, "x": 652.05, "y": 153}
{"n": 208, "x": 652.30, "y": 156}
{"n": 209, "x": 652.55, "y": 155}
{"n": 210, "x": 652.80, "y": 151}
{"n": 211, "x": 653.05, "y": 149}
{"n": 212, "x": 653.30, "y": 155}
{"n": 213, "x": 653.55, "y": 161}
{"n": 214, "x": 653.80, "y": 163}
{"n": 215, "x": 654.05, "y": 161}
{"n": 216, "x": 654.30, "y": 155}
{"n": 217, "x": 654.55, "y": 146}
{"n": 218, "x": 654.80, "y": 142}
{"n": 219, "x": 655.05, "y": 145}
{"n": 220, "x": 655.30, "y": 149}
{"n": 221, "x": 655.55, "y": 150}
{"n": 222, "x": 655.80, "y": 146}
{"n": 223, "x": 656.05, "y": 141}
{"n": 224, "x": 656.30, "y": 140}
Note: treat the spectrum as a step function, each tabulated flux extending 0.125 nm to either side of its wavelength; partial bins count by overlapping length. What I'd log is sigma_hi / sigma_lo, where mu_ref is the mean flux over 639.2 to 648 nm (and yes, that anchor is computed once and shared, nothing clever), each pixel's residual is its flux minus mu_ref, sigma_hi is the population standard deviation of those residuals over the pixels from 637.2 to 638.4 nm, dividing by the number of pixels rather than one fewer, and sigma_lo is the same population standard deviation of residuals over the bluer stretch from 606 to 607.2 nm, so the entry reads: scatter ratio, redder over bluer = 1.1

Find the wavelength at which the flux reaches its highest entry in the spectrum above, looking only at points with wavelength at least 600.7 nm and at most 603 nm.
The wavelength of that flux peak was 600.80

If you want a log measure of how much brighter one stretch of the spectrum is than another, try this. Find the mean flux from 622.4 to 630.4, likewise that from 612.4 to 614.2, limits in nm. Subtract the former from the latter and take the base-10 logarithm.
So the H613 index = 1.2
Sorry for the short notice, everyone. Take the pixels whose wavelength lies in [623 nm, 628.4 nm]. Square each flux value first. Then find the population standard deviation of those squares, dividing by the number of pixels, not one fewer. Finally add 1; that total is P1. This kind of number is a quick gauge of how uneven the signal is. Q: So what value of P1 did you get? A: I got 1120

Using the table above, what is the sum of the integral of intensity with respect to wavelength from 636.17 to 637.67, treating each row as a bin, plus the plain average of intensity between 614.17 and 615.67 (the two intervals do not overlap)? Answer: 401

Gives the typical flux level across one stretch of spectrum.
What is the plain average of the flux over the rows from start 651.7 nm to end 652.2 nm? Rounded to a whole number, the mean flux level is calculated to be 151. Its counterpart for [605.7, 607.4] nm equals 157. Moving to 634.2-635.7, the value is 152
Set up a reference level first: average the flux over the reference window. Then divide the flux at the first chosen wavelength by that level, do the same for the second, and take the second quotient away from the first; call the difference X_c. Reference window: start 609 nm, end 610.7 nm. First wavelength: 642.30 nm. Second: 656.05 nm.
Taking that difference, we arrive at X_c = 0.15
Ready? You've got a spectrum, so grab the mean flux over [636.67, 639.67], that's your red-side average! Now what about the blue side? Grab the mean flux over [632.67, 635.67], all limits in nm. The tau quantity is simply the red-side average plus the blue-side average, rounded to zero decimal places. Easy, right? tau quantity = 302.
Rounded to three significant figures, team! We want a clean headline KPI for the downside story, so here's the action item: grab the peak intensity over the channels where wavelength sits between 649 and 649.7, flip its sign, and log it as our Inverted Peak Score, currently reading -156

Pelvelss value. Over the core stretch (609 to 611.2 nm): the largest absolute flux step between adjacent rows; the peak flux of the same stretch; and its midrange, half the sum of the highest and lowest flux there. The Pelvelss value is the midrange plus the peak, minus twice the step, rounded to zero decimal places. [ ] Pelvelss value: 306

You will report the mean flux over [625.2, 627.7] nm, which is 142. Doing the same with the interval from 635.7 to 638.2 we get 157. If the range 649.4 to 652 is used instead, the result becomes 155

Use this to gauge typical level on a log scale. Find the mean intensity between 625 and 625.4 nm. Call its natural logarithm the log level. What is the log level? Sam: 4.96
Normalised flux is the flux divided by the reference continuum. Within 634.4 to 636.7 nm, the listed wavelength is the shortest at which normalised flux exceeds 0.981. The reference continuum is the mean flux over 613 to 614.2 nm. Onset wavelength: 634.80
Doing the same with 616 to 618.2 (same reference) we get 617.55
